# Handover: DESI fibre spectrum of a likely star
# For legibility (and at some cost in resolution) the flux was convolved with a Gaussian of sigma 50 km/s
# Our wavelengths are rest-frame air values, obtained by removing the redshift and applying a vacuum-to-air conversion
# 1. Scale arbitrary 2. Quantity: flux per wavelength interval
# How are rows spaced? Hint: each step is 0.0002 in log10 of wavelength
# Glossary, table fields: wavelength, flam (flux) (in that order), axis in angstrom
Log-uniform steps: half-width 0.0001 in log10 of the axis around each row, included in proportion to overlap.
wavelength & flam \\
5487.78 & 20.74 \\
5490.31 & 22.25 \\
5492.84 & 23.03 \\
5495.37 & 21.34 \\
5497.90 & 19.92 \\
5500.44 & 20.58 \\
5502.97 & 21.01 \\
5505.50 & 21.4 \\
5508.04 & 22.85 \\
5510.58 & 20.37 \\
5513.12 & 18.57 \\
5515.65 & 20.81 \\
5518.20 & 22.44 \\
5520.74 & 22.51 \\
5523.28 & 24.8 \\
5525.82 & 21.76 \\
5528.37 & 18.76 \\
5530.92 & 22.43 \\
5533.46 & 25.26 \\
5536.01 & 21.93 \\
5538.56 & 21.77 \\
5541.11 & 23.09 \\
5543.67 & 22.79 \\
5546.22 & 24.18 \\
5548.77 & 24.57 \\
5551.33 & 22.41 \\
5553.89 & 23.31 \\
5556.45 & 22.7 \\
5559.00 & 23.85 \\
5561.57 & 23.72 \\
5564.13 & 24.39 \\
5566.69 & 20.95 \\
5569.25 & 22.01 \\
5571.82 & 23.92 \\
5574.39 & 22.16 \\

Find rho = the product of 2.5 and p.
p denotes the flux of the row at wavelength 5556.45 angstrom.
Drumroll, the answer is 57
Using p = 22.7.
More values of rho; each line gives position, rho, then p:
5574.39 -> 55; 22.16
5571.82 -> 60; 23.92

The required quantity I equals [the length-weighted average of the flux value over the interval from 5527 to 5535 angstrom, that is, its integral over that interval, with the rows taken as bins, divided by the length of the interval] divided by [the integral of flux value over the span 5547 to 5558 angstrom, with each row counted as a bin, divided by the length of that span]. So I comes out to 0.95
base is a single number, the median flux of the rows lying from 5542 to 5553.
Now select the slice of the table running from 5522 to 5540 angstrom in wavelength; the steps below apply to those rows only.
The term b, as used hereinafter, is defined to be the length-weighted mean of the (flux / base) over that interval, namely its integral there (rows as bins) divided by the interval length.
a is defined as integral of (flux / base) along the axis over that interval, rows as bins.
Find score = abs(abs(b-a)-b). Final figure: 15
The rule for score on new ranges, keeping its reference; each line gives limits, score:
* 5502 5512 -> 7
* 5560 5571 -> 9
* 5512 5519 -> 4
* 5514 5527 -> 10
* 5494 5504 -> 7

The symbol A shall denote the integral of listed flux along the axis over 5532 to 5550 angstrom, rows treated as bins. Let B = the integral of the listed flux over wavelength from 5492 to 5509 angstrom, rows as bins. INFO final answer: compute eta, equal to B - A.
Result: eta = -57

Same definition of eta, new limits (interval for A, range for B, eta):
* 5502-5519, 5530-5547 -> 34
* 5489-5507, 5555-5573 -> 31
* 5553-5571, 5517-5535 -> -8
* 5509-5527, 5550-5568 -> 25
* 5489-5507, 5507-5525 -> 7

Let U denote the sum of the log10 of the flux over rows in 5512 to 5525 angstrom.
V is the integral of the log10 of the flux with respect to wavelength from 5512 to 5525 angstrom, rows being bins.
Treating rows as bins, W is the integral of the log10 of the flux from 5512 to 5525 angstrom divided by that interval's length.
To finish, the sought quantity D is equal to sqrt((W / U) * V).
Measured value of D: 1.87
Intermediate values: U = 6.7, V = 17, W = 1.34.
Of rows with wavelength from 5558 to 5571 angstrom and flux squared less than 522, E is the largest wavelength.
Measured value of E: 5569.25 angstrom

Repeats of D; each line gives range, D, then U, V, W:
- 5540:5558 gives 1.88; 9.6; 25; 1.37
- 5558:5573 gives 1.85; 8.2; 20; 1.36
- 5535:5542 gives 1.77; 4.0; 9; 1.35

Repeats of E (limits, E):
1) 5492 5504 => 5502.97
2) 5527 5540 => 5538.56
